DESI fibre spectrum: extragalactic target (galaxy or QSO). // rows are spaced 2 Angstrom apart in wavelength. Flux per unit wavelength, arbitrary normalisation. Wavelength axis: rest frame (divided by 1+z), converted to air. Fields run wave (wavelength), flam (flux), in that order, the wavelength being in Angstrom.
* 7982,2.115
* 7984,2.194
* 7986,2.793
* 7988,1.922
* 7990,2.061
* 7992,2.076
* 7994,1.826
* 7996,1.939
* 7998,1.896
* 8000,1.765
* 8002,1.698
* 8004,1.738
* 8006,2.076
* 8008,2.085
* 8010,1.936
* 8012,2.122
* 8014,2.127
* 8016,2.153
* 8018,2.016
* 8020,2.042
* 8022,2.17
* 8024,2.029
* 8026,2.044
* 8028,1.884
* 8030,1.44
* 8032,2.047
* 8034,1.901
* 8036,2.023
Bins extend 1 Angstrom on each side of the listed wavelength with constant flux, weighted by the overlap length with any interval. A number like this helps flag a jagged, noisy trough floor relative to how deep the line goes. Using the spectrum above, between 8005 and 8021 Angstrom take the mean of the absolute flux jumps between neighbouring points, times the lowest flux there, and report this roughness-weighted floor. 0.15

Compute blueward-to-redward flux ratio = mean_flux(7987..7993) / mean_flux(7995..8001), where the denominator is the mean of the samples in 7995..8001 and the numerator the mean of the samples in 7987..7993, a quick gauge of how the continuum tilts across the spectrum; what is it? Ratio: 1.08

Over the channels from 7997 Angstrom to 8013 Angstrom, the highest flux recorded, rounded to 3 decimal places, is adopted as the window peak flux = 2.122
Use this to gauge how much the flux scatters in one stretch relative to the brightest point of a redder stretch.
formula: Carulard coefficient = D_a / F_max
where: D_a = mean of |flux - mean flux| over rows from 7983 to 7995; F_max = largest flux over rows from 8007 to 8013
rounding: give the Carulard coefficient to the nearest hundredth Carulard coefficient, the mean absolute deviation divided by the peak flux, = 0.11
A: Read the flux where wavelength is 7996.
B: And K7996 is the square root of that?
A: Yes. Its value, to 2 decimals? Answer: 1.39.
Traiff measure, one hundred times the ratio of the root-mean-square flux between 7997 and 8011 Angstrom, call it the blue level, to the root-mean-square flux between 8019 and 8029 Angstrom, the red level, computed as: 93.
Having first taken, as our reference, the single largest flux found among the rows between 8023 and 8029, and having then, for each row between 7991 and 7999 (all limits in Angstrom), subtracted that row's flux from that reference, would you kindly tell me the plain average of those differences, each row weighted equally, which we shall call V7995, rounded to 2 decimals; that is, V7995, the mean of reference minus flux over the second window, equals 0.11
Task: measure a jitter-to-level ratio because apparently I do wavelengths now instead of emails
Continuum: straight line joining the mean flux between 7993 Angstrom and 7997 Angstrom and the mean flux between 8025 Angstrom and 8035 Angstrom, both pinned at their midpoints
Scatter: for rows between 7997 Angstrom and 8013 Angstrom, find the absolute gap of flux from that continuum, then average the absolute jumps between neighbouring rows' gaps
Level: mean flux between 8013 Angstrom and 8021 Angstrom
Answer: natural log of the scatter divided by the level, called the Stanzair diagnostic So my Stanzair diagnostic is -3.2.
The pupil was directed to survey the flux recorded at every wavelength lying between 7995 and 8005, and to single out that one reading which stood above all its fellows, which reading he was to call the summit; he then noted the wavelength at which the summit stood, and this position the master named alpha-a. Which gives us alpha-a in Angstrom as 7996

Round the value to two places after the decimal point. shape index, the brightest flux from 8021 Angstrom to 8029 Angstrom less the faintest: 0.29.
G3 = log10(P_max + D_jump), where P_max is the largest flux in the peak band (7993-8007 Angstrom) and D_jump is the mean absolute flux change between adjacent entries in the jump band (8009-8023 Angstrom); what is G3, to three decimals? 0.335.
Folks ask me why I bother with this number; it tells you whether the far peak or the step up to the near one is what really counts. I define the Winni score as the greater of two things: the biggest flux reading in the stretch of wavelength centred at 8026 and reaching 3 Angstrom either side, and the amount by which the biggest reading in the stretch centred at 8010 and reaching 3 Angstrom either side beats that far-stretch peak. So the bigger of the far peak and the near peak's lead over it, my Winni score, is 2.04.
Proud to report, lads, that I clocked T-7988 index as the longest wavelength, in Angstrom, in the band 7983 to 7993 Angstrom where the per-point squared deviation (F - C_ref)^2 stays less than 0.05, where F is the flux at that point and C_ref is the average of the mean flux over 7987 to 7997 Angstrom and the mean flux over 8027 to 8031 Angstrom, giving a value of 7988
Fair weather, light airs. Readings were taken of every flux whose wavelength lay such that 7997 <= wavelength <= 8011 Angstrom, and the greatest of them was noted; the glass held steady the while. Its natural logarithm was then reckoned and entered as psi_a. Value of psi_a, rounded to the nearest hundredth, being 0.73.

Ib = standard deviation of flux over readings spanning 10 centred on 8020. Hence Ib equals 0.07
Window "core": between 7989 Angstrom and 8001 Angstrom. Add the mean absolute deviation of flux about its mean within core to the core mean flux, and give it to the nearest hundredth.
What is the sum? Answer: 2.03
